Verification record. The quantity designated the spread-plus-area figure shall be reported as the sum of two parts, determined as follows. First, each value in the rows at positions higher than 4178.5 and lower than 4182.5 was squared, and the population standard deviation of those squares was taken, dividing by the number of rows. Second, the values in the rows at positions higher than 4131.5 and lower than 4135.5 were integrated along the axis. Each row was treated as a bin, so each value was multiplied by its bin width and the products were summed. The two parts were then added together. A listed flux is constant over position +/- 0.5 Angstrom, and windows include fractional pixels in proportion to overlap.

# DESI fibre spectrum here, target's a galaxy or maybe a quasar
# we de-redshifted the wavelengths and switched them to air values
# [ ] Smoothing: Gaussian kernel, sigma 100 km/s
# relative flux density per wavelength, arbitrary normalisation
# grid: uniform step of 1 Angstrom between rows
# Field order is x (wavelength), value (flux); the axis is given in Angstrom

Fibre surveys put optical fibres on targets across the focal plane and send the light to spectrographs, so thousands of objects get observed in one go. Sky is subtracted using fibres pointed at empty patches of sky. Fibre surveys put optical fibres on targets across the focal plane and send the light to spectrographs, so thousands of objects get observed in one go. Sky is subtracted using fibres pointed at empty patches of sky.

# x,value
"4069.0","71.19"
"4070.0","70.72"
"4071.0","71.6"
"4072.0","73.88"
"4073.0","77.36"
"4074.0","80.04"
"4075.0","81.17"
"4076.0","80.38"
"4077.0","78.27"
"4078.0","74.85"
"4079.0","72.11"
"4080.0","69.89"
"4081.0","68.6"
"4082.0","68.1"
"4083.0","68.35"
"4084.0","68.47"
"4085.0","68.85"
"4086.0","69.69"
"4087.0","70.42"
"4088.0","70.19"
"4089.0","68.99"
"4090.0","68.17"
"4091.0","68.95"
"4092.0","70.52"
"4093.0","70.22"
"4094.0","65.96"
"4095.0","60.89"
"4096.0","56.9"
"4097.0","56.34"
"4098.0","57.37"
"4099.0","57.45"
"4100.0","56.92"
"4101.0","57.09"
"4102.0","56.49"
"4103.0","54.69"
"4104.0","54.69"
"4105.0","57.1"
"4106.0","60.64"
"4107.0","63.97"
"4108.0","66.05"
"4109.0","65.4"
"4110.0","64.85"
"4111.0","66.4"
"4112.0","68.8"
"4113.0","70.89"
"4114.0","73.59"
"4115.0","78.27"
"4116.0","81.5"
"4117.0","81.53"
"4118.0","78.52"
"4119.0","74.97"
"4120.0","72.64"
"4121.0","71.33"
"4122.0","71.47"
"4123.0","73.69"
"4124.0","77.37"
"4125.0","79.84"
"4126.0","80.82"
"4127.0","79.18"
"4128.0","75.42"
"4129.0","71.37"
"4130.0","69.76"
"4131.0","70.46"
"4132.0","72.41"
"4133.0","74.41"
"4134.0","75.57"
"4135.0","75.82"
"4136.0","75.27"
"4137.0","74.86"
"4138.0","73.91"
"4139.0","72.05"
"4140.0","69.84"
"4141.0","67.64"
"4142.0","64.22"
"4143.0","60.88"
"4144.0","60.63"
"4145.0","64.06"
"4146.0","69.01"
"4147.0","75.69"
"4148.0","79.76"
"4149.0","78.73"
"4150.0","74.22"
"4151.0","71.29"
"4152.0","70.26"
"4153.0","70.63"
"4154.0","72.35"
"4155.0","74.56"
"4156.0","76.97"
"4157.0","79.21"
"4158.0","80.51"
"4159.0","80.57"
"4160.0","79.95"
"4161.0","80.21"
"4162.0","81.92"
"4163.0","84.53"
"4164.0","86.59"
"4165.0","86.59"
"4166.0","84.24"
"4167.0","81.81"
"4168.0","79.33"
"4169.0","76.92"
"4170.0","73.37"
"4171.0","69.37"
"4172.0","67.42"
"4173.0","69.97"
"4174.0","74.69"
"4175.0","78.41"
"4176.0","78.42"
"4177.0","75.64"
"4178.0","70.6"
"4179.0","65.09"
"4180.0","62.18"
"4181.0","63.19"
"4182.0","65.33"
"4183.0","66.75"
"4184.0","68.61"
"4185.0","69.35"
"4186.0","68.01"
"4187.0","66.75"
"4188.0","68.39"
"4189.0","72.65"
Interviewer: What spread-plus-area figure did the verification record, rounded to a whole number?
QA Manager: 466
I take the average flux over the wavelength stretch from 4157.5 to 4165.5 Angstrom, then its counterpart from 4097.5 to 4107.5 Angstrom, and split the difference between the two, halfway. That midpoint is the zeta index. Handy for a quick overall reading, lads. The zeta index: 70.1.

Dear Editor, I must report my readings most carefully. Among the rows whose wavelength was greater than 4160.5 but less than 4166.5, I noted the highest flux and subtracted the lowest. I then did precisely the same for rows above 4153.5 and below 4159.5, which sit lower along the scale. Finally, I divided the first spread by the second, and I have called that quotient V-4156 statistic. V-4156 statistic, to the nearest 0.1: 0.8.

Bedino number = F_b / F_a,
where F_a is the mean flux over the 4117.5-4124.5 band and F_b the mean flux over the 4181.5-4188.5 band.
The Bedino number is 0.91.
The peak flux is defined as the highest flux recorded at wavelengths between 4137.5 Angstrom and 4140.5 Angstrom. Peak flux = 73.91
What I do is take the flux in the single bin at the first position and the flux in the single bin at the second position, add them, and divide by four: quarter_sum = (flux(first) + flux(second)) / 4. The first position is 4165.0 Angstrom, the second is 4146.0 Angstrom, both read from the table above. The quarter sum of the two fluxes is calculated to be 38.9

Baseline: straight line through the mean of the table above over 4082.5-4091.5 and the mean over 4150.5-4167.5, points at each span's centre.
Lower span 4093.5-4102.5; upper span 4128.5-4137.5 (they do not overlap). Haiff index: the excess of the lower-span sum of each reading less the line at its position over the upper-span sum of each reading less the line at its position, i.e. -92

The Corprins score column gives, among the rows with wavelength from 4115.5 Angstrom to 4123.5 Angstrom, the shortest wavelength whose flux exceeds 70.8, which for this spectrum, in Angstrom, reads 4116.0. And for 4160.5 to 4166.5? 4161.0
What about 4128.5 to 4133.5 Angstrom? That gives 4129.0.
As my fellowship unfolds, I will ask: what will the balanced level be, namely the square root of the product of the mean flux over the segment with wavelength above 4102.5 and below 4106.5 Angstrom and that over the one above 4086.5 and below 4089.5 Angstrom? 63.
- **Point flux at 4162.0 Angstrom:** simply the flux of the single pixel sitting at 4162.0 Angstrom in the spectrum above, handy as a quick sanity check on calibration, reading 81.92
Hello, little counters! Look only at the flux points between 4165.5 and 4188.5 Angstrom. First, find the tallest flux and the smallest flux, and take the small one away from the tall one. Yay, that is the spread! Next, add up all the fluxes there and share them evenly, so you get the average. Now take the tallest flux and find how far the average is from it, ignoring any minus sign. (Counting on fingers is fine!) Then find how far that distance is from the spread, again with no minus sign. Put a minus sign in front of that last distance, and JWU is -9.3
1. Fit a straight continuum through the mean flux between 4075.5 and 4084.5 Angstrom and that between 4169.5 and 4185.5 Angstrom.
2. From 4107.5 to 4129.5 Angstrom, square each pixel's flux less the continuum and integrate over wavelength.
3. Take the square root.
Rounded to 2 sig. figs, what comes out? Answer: 28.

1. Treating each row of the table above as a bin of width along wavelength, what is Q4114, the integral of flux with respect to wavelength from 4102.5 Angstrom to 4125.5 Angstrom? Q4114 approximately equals 1608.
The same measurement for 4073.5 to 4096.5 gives 1620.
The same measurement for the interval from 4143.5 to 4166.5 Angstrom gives 1762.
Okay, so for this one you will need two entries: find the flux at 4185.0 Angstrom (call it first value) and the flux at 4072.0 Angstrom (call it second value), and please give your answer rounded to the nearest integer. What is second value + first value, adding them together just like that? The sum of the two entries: 143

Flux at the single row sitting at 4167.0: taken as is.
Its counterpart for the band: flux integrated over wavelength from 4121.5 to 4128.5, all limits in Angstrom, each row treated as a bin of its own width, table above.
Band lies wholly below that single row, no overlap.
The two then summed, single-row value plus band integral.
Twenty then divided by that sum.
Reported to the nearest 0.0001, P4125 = 0.0323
